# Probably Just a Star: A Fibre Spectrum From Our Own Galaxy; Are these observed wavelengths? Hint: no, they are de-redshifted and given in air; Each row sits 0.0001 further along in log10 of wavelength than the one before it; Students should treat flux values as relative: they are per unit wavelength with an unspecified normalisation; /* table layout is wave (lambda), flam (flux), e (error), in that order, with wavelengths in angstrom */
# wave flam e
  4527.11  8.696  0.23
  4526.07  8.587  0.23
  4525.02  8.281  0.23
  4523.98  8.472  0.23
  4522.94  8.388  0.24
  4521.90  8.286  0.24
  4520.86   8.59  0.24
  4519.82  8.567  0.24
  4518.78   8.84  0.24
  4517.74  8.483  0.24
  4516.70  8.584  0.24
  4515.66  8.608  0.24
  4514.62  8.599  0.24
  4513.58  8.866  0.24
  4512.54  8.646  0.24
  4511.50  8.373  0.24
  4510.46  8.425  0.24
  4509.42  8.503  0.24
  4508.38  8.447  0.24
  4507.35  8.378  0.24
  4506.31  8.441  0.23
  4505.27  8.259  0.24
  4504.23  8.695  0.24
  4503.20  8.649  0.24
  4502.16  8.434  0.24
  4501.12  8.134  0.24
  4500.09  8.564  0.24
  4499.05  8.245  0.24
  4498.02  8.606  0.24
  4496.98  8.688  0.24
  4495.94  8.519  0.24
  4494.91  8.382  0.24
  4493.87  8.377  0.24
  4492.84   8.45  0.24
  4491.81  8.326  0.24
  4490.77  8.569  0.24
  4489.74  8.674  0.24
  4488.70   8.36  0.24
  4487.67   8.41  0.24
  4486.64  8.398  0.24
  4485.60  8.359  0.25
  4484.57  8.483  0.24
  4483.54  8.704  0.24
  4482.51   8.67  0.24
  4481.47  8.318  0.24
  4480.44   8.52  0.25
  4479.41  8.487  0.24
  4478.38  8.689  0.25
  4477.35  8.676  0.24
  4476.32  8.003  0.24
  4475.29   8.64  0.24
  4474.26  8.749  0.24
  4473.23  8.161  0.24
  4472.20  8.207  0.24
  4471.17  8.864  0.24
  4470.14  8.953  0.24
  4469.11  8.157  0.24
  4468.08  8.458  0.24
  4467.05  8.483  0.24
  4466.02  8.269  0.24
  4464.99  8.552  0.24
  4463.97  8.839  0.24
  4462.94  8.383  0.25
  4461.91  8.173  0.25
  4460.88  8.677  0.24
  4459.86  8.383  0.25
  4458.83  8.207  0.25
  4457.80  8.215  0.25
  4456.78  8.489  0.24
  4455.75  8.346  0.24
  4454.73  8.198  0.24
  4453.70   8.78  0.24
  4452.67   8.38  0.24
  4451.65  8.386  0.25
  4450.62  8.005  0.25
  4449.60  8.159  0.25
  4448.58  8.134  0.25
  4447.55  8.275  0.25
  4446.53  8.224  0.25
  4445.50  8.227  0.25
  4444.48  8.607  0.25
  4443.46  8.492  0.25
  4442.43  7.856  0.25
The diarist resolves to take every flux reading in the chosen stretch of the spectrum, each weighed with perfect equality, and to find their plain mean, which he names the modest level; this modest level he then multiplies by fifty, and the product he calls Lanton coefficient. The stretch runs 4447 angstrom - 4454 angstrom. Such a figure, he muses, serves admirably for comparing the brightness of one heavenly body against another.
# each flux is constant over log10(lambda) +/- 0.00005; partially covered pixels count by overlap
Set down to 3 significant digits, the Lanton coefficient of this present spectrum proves 415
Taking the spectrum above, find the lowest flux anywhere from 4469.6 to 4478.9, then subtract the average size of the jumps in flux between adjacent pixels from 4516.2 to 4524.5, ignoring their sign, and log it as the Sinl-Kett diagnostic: 7.83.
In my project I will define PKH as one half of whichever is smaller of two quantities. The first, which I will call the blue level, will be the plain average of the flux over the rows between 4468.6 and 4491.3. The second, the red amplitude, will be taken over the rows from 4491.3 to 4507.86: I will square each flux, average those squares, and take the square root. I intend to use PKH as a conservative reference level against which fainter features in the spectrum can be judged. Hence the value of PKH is 4.22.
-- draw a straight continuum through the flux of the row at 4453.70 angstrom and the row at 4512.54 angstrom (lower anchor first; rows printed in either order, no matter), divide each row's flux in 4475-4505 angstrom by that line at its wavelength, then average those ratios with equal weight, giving 0.975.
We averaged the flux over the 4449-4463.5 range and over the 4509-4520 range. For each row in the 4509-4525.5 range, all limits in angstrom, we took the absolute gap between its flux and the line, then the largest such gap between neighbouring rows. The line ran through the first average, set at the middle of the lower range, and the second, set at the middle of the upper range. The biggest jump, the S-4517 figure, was 0.308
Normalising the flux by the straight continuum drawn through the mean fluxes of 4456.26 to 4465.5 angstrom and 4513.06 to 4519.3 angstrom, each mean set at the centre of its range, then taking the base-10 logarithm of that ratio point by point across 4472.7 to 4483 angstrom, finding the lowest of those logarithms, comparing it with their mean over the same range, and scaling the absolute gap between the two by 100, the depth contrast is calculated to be 2.5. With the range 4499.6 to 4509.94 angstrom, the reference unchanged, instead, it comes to 1.6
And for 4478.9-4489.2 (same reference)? 0.7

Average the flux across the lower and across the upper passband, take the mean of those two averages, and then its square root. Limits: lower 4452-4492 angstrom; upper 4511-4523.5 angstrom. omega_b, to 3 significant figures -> 2.92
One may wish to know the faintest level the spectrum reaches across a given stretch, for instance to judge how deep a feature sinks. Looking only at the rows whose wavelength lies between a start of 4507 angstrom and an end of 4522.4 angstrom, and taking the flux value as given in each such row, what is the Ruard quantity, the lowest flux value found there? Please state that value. 8.286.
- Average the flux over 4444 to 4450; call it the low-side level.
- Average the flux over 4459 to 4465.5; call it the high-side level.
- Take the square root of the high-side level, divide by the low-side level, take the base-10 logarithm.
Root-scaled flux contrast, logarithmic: -0.453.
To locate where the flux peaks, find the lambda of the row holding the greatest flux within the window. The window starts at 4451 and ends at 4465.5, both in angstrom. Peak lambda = 4463.97 angstrom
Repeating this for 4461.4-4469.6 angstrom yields 4463.97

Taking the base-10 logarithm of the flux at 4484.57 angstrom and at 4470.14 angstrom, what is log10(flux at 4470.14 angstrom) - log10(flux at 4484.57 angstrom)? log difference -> 0.023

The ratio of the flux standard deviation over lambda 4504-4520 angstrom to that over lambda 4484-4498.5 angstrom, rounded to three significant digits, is 1.37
